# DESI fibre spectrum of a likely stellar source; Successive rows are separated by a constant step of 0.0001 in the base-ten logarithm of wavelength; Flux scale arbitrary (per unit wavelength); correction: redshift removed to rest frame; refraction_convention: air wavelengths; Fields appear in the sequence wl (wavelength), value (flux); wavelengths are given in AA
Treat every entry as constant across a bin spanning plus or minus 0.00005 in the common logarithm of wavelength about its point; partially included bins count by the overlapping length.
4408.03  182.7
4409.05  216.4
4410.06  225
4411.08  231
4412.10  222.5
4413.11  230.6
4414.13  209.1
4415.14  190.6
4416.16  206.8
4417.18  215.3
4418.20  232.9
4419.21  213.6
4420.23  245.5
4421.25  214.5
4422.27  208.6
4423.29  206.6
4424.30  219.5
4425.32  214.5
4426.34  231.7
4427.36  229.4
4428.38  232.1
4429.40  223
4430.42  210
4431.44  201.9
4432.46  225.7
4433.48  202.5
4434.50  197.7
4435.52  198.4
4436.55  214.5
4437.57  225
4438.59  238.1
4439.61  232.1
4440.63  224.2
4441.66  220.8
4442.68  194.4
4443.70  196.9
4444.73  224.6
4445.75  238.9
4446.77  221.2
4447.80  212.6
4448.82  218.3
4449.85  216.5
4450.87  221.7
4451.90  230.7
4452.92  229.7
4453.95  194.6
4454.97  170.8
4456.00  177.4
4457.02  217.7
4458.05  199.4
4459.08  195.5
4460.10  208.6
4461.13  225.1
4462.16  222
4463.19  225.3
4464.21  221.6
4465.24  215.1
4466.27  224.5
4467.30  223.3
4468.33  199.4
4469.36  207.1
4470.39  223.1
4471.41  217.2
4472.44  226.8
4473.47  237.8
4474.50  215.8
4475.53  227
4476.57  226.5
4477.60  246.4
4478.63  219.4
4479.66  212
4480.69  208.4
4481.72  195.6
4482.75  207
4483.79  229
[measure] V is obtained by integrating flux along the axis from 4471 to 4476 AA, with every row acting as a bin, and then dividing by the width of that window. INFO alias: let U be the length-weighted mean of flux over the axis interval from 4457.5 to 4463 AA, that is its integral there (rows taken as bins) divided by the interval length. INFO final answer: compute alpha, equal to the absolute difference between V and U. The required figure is 14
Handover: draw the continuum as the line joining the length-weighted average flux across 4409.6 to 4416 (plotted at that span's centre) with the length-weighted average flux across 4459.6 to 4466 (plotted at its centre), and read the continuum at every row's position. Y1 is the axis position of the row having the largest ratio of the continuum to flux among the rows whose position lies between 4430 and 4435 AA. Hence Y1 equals 4434.50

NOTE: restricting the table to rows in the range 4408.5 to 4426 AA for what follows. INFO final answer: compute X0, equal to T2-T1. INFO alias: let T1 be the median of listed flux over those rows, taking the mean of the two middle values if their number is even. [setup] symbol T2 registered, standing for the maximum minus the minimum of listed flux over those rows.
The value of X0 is -160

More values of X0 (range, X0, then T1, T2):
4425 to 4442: -183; 223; 40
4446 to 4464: -158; 218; 60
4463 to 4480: -176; 223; 47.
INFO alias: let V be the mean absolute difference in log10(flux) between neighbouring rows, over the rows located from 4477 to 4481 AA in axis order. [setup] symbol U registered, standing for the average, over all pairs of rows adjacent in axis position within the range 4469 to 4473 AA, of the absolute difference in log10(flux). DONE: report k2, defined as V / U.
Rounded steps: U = 0.02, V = 0.024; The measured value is 1.16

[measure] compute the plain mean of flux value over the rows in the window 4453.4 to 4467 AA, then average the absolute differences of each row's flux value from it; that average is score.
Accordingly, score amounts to 15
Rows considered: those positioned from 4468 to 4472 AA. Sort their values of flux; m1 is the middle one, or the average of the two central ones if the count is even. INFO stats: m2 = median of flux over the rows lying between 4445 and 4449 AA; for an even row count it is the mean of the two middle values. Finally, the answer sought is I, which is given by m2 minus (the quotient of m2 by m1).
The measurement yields 219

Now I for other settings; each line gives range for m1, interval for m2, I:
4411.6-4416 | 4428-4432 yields 215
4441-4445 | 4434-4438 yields 205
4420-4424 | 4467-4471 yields 214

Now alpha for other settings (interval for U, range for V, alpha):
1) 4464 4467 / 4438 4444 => 1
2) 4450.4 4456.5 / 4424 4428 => 20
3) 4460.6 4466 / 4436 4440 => 5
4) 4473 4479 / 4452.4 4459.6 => 31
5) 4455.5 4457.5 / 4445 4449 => 26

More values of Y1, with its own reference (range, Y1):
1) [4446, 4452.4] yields 4447.80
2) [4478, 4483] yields 4481.72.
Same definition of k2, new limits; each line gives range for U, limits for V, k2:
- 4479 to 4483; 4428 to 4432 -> 1.02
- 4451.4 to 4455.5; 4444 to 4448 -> 0.59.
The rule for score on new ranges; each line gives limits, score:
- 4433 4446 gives 14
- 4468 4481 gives 10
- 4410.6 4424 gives 12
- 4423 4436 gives 11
